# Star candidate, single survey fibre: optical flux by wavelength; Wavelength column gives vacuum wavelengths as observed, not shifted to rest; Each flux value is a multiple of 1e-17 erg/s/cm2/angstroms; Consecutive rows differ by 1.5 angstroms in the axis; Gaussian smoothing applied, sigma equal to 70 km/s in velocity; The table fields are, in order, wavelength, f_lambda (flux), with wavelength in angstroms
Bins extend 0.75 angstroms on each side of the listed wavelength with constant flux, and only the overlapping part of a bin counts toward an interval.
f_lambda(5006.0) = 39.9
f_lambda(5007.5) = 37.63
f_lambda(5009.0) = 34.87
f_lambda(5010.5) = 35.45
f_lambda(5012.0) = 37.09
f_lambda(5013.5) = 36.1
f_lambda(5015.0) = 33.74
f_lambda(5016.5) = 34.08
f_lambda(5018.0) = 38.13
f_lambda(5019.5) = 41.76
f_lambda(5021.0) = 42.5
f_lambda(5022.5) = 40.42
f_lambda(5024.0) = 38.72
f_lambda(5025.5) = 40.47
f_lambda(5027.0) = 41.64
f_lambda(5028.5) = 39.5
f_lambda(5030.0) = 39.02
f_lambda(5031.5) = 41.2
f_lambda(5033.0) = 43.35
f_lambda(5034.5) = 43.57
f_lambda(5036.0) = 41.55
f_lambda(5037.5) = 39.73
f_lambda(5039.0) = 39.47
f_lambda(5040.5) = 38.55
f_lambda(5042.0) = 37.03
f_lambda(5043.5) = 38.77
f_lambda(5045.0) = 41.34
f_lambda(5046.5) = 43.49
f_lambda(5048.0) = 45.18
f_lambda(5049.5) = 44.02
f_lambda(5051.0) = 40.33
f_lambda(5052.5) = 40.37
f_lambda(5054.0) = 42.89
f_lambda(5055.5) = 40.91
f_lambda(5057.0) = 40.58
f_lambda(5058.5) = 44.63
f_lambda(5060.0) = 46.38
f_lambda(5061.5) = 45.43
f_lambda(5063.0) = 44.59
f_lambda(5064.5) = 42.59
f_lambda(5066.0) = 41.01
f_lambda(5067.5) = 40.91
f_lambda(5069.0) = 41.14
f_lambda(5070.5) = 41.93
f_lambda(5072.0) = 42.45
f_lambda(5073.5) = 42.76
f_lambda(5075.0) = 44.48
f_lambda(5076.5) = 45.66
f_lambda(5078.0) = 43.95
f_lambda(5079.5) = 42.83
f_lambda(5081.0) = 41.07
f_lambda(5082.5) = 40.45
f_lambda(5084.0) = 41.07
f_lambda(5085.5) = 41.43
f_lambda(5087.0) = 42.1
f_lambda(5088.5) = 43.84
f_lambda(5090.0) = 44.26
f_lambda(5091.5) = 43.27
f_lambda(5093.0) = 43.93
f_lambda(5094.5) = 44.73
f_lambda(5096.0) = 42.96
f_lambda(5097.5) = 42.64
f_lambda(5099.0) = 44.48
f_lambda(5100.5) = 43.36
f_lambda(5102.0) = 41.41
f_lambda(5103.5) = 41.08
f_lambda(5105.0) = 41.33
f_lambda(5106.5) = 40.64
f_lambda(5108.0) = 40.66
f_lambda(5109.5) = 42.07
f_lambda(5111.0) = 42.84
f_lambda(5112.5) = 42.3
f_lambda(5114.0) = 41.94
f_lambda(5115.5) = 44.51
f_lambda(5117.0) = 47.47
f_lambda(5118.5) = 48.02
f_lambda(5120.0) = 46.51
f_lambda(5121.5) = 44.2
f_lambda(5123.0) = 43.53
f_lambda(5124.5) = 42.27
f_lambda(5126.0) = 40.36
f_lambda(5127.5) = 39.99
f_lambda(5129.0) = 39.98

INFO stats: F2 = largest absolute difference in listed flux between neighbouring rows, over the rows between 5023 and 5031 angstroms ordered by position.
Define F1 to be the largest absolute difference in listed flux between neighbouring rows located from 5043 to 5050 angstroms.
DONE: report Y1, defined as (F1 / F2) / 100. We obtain 0.0120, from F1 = 2.57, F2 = 2.14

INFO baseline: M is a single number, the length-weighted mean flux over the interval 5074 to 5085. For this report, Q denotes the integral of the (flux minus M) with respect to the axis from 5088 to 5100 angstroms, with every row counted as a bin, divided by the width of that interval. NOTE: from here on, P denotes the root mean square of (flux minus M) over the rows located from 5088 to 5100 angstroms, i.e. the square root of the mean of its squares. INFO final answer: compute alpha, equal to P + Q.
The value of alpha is 2.2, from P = 1.23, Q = 1.0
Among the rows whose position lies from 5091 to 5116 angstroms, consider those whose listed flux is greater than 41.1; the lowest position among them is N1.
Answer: 5091.5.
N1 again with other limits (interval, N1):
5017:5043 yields 5019.5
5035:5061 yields 5036.0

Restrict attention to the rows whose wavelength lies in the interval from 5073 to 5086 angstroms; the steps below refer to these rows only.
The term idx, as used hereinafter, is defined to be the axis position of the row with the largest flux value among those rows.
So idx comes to 5076.5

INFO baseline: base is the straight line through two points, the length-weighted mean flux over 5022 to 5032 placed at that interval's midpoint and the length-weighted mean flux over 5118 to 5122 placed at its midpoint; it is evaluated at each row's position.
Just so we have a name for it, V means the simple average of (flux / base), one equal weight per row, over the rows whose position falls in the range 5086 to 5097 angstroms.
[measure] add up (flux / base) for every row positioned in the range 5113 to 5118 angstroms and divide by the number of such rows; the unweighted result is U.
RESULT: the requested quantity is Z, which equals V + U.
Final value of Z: 1.95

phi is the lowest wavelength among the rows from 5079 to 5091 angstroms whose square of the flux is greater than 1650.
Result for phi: 5079.5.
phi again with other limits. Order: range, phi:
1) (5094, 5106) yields 5094.5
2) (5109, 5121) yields 5109.5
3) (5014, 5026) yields 5019.5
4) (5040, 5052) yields 5045.0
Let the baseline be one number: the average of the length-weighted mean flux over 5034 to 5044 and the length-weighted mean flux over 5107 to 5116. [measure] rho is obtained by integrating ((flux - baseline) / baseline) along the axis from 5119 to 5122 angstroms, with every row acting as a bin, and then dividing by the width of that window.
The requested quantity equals 0.114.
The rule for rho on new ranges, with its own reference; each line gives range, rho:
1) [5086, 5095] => 0.063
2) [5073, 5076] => 0.070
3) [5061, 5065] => 0.078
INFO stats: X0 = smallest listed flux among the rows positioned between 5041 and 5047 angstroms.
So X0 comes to 37.03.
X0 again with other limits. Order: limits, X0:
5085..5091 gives 41.43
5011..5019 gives 33.74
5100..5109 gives 40.64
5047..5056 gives 40.33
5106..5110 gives 40.64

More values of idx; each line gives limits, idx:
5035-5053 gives 5048.0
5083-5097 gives 5094.5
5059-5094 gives 5060.0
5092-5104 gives 5094.5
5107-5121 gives 5118.5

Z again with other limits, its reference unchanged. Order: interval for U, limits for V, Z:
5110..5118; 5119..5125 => 1.91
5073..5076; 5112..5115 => 1.93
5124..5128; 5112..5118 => 1.84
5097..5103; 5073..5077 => 1.98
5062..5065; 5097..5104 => 1.97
